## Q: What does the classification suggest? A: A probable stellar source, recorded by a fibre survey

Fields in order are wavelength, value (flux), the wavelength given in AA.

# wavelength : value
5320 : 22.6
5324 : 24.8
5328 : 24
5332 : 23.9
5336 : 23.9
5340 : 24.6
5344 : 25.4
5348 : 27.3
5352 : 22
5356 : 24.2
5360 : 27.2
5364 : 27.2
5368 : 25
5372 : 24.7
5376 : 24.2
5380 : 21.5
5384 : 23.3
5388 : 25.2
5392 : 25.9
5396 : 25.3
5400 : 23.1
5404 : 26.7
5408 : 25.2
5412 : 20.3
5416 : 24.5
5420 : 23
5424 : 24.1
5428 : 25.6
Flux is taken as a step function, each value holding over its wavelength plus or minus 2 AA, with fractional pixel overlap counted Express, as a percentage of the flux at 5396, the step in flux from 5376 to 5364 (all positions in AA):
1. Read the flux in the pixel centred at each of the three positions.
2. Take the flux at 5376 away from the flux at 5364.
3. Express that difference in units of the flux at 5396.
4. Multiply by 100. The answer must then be 12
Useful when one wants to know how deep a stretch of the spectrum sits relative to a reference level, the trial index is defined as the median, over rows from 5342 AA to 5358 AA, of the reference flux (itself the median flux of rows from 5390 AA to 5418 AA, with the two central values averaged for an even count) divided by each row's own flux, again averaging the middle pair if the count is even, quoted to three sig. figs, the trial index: 1.02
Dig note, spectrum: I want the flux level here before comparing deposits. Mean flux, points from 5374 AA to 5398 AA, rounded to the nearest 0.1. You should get 24.2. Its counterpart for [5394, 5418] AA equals 24.2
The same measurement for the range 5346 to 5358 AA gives 24.5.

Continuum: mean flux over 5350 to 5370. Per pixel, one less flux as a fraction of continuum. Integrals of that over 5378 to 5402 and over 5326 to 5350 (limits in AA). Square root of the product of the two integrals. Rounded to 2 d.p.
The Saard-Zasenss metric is 0.51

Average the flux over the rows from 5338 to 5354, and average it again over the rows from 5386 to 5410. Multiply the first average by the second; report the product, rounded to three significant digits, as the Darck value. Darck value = 626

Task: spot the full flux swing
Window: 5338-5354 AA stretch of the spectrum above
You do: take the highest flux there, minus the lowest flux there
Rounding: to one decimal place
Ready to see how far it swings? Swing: 5.3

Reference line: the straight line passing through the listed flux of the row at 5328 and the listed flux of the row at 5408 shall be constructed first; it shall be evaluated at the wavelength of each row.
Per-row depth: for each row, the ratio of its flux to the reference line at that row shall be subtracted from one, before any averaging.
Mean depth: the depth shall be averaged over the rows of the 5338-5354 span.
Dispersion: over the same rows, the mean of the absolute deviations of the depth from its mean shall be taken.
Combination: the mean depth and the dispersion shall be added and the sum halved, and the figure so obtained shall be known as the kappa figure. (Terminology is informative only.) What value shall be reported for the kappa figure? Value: 0.020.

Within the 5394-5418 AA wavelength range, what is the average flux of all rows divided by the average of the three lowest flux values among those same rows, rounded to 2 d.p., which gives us 1.07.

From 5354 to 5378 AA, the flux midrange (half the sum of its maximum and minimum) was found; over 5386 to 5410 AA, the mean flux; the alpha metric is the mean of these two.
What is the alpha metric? 25.5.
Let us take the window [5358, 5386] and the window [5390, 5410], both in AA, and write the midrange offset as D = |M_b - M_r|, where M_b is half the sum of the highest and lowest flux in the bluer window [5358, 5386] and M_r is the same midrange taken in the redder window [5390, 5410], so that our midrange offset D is 0.55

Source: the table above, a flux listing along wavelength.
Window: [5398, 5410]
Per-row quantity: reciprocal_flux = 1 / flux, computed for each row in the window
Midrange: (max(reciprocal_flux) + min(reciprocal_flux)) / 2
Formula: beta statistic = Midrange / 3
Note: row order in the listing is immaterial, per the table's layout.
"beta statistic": 0.0135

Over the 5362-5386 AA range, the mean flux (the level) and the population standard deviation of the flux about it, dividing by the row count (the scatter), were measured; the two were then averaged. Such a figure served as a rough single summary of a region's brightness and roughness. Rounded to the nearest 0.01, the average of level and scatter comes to 13.02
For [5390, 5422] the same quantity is 13.08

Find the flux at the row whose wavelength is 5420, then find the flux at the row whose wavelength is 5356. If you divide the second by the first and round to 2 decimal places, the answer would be 1.05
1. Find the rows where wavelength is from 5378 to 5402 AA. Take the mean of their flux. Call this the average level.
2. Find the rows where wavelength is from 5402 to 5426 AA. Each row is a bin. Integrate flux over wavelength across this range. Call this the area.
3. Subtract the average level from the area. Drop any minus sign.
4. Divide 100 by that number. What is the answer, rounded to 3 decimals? 0.181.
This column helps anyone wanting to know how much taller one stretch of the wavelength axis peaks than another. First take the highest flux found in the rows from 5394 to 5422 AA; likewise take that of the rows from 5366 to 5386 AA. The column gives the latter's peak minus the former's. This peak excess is -2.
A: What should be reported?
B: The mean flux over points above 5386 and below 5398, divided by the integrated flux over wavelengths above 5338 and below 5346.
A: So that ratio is 0.13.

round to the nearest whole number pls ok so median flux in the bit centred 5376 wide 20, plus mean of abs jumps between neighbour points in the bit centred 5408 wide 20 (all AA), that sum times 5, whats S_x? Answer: 139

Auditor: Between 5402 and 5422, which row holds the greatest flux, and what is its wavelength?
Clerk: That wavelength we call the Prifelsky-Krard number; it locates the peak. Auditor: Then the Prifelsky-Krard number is 5404 AA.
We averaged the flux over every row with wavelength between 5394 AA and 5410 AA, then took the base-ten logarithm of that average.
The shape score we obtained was 1.399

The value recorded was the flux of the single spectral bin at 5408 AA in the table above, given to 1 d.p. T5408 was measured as 25.2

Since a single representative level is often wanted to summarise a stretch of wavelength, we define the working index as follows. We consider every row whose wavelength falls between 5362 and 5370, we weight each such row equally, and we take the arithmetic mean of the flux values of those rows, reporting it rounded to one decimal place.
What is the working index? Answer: 26.1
